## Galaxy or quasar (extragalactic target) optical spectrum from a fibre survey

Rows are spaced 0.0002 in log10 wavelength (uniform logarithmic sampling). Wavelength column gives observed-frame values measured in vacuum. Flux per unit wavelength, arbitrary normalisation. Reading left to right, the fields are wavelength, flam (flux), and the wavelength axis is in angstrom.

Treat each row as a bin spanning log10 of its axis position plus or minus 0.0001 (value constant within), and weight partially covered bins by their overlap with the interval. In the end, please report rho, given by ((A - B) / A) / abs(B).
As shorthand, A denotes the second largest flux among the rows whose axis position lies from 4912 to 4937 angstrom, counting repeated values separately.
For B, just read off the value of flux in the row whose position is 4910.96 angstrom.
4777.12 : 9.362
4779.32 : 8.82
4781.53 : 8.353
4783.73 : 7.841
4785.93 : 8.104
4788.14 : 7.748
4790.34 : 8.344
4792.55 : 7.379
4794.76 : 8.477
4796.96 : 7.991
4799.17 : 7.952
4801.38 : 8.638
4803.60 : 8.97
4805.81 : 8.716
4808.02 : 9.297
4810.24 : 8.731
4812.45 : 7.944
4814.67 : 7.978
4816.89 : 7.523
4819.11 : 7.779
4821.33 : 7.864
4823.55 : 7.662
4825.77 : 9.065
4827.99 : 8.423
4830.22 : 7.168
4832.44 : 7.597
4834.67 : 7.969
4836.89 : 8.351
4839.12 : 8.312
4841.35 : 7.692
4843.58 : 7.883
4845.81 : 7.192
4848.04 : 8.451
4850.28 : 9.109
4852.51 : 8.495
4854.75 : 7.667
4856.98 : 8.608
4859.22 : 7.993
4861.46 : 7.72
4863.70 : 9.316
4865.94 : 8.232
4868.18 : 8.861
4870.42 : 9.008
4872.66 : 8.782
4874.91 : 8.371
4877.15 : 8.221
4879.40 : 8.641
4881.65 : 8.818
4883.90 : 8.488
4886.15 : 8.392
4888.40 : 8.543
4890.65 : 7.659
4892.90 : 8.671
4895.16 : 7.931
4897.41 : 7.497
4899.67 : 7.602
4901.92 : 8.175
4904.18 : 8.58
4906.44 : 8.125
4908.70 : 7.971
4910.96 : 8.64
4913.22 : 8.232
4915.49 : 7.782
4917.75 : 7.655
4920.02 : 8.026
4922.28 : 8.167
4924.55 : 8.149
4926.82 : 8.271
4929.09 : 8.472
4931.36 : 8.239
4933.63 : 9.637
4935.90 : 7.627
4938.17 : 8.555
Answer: -0.0023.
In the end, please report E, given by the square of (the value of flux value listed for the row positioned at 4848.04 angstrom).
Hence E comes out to 71.4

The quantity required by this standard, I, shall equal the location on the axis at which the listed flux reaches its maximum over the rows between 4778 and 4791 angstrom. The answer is 4779.32 angstrom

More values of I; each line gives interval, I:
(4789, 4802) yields 4801.38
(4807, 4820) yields 4808.02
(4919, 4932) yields 4929.09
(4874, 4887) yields 4881.65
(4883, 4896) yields 4892.90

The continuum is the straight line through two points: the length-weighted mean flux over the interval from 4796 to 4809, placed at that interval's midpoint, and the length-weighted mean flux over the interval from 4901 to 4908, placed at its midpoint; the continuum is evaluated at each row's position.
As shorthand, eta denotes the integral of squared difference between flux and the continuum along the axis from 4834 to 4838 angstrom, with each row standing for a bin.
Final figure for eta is 0.5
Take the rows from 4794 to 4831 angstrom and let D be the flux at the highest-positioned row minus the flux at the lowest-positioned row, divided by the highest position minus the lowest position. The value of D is -0.037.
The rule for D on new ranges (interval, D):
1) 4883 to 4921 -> -0.013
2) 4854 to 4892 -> 0.000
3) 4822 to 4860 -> 0.009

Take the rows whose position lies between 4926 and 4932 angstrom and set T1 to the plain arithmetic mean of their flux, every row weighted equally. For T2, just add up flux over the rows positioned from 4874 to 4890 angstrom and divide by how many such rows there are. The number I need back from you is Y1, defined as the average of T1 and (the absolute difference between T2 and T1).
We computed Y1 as 4.25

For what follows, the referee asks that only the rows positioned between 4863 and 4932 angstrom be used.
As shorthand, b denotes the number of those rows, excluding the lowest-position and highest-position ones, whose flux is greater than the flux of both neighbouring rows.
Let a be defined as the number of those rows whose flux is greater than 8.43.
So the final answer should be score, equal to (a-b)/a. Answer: 0.33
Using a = 12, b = 8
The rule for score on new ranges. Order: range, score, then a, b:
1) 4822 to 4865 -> 0.17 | 6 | 5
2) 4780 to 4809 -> 0.20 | 5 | 4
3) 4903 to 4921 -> 0.50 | 2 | 1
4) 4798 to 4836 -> 0.17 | 6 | 5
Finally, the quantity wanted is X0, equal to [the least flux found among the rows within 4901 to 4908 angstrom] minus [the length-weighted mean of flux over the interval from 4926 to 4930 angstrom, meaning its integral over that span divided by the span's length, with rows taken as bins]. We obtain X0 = -0.2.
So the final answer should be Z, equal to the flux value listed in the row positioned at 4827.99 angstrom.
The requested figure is 8.423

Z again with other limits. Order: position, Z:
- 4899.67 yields 7.602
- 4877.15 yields 8.221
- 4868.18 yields 8.861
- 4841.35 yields 7.692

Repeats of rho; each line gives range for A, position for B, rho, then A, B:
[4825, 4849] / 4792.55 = 0.0172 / 8.451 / 7.379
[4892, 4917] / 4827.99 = 0.0030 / 8.64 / 8.423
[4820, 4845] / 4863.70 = -0.0114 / 8.423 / 9.316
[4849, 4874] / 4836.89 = 0.0100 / 9.109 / 8.351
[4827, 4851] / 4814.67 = 0.0070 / 8.451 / 7.978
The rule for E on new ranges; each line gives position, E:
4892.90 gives 75.2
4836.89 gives 69.7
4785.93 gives 65.7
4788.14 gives 60.0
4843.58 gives 62.1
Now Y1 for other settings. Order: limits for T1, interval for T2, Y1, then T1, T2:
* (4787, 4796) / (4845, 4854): 4.16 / 7.99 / 8.3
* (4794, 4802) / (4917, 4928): 4.24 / 8.26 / 8.1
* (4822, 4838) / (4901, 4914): 4.14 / 8.03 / 8.3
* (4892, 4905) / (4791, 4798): 4.10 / 8.08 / 7.9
